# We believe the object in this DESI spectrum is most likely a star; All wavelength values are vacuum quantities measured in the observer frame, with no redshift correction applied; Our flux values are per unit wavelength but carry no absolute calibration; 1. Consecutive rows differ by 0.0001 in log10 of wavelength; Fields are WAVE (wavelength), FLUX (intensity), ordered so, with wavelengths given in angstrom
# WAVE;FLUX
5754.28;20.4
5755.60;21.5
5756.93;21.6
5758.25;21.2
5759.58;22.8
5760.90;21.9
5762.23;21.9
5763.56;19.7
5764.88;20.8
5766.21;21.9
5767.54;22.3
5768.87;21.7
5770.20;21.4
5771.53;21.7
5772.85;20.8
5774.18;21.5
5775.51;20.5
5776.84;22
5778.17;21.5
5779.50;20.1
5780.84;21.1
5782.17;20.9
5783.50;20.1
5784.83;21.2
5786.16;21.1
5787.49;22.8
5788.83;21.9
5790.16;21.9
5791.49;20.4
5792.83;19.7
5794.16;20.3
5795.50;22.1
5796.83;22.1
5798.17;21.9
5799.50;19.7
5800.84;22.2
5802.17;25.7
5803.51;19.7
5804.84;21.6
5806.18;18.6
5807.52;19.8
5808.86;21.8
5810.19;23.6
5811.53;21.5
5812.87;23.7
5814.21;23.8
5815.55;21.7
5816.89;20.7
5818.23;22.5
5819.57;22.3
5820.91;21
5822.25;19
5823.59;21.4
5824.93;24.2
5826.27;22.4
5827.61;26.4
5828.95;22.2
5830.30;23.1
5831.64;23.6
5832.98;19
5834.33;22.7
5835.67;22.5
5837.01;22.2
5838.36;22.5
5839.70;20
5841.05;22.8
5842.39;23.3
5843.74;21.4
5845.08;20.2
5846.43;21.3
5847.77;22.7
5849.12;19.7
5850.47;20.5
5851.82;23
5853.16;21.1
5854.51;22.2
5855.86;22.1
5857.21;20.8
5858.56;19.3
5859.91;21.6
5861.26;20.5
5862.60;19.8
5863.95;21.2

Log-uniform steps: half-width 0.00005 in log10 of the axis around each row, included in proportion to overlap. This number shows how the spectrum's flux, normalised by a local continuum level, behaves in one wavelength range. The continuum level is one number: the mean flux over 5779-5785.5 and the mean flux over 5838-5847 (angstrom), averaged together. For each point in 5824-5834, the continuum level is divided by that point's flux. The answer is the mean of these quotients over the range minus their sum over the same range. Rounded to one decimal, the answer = -5.6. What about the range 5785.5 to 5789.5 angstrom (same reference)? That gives -1.9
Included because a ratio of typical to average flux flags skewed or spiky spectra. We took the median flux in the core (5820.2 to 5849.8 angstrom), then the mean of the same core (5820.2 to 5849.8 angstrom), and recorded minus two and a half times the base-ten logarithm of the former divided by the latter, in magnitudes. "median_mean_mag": -0.016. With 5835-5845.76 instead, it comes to -0.024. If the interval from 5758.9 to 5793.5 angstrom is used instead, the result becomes -0.008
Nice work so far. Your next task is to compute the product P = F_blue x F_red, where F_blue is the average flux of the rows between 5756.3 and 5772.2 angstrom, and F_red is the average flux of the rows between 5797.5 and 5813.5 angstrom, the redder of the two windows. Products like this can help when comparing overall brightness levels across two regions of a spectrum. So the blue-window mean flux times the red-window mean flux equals 467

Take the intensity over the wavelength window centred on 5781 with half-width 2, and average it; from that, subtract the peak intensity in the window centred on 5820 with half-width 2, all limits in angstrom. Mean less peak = -1.8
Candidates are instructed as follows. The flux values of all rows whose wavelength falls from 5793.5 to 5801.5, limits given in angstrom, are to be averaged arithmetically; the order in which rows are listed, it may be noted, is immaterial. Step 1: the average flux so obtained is 21.4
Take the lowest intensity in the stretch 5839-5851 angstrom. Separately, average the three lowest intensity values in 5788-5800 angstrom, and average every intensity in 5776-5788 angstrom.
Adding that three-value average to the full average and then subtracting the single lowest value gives 21.4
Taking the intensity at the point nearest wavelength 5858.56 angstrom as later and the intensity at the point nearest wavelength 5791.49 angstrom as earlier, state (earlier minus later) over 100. 0.011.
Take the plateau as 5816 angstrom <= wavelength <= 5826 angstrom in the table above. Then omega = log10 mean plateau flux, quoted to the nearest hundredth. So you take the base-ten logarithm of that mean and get 1.33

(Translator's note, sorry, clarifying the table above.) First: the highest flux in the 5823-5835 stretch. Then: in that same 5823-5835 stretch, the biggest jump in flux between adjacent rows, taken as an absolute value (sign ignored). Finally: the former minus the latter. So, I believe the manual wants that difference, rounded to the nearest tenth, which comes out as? 21.8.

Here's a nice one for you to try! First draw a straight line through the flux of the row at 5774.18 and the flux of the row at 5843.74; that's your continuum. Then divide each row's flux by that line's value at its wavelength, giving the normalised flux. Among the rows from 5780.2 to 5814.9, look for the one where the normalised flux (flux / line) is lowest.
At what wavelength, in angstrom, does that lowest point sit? 5806.18 angstrom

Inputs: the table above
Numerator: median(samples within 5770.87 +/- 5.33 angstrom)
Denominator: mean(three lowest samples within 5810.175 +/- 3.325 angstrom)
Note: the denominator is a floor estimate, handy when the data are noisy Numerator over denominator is 1.03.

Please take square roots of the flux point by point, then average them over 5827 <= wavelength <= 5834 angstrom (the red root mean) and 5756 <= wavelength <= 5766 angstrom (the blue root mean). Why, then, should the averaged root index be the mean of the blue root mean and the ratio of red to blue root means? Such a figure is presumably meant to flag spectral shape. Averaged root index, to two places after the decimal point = 2.83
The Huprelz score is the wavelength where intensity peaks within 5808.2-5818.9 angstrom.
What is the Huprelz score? 5814.21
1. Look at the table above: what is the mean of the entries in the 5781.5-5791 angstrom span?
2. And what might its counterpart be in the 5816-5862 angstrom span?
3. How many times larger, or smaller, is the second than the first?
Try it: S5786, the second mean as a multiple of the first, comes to 1.02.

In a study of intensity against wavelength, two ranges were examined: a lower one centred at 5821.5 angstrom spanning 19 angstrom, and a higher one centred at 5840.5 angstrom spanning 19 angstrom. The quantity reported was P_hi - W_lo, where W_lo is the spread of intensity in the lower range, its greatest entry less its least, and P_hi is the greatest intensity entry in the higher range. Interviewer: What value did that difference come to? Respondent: 16.2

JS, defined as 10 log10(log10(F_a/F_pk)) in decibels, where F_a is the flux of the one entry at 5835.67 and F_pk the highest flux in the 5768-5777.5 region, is -20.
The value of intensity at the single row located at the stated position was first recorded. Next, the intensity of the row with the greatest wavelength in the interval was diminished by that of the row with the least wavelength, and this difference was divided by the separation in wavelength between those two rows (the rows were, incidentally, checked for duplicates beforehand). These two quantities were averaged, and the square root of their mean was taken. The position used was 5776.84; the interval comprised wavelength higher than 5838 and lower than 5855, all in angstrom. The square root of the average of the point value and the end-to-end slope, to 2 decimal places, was 3.32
